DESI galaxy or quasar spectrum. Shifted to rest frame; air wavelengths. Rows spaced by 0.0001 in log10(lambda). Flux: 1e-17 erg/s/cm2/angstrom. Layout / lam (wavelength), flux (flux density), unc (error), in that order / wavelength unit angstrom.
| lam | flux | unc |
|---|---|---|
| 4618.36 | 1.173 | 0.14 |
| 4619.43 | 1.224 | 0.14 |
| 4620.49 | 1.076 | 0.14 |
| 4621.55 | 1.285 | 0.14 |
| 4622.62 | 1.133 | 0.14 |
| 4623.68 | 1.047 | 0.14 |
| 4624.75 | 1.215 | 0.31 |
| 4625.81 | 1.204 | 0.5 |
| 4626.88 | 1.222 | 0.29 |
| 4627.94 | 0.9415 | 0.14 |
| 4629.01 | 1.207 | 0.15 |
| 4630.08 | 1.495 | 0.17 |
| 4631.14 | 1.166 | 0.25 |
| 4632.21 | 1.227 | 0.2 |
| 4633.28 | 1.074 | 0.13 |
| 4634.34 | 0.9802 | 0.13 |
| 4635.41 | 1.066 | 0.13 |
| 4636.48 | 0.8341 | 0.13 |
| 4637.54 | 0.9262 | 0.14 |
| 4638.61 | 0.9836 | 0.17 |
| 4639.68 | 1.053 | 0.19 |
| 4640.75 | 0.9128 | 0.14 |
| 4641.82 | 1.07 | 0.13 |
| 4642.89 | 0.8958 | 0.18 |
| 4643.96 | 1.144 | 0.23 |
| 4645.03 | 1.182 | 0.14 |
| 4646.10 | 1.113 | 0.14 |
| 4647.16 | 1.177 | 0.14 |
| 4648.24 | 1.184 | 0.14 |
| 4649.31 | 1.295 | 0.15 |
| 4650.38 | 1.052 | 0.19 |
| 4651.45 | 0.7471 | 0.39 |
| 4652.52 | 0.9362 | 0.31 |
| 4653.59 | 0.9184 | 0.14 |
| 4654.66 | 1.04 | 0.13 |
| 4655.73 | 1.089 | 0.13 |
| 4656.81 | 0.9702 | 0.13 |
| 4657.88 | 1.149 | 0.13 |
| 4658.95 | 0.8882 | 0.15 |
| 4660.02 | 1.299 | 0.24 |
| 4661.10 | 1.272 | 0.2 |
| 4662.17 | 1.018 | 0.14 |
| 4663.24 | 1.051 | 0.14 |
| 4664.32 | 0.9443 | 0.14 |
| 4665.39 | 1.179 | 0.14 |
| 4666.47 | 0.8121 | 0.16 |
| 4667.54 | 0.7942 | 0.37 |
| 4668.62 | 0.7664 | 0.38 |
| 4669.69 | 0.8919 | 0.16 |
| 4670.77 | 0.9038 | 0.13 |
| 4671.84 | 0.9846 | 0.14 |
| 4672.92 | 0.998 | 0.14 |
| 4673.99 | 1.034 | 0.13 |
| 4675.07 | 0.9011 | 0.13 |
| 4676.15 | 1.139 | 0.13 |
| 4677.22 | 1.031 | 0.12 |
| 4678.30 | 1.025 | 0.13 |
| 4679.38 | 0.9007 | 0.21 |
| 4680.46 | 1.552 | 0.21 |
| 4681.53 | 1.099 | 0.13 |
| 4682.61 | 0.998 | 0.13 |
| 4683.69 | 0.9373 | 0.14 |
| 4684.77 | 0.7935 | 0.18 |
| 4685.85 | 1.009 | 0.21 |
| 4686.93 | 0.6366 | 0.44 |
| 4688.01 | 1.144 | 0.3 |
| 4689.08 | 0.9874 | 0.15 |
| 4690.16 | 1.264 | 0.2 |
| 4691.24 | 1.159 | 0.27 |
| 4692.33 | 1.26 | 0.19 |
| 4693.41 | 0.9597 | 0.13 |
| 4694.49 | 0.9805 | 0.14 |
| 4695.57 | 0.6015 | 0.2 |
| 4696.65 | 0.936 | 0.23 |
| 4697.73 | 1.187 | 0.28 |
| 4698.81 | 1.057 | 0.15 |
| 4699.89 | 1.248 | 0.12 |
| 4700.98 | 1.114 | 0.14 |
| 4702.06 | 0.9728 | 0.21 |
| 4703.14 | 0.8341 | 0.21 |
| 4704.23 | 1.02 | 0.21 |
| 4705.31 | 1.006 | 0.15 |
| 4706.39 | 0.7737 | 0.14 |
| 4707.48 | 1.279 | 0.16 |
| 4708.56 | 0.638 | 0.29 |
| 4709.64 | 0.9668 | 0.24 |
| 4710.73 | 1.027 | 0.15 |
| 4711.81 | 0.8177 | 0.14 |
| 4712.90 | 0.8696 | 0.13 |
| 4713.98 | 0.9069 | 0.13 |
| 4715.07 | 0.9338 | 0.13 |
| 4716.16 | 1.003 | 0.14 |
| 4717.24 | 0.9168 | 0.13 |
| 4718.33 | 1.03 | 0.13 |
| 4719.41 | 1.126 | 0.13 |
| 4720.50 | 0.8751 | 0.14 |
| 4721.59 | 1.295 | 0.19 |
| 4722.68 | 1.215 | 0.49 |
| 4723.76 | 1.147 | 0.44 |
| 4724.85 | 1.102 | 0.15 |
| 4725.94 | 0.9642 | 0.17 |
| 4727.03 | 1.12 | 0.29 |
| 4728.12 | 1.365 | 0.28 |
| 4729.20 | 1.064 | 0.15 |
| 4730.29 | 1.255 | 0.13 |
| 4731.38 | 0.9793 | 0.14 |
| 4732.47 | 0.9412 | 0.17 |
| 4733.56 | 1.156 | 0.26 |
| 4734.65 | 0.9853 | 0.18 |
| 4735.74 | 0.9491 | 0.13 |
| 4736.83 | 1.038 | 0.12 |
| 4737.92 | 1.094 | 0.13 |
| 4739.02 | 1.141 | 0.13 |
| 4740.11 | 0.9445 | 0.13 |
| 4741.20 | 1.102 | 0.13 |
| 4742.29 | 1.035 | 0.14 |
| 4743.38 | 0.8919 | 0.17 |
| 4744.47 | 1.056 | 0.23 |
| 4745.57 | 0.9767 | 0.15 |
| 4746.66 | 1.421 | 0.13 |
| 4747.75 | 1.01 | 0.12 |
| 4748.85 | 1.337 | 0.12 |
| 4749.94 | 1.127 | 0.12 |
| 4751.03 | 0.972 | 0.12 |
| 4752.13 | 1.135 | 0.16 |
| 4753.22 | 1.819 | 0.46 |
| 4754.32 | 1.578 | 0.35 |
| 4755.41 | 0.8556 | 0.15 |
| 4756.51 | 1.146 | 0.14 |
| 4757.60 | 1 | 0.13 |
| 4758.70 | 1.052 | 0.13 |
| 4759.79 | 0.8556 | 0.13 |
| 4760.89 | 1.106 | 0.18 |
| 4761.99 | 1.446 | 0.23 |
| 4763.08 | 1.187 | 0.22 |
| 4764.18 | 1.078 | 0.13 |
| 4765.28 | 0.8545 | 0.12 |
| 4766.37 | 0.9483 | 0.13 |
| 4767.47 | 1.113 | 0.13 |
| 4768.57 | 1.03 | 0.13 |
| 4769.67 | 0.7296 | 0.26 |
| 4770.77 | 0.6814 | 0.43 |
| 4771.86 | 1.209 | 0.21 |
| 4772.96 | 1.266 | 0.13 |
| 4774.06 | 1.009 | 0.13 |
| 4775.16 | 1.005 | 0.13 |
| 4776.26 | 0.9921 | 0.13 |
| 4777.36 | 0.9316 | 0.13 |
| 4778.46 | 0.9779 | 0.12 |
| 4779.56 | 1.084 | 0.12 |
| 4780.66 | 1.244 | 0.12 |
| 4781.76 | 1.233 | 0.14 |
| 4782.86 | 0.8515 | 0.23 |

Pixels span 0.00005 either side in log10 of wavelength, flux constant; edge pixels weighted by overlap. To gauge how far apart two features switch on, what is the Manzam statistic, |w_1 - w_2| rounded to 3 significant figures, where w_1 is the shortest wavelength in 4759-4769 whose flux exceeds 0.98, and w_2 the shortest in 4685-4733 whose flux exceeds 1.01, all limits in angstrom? 72.9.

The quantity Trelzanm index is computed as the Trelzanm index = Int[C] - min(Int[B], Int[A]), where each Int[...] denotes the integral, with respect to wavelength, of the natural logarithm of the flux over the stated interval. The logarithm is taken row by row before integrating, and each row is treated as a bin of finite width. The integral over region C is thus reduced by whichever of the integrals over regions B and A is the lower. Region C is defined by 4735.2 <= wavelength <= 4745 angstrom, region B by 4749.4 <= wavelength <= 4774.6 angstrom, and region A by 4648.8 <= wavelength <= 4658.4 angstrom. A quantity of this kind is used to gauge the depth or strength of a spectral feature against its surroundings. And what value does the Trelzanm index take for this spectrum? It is 0.1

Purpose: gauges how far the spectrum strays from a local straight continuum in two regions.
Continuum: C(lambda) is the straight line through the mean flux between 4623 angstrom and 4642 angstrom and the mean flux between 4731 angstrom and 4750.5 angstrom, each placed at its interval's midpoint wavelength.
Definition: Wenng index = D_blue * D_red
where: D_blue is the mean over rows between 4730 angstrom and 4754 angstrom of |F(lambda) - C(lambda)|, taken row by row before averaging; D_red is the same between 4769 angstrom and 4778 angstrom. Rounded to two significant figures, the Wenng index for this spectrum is 0.023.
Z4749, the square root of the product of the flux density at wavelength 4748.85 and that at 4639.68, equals 1.19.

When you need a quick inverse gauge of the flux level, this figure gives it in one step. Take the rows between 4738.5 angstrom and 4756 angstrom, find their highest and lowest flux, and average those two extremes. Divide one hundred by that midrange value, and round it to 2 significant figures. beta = 75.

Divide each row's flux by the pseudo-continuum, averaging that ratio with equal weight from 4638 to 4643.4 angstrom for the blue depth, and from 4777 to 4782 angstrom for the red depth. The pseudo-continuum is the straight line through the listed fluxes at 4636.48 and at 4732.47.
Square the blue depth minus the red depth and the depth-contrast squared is 0.005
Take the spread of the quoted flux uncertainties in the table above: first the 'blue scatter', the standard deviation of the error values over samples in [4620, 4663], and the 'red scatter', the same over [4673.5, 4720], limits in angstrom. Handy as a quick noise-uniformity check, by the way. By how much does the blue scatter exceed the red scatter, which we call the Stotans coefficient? 0.015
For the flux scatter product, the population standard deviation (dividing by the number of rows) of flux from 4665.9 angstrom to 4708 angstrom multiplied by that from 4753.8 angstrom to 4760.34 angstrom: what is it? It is 0.045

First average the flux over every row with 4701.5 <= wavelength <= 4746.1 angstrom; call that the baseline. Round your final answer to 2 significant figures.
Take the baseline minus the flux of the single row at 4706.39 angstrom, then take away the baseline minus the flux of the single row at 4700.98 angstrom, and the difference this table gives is 0.34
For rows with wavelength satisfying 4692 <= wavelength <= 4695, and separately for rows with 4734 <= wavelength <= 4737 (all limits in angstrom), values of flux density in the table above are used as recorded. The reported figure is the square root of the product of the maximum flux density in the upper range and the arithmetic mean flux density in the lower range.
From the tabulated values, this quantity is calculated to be 1.05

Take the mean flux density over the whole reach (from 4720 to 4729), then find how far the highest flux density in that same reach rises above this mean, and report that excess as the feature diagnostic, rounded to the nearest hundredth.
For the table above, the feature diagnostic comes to 0.23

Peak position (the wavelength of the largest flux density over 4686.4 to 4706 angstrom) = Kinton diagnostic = 4690.16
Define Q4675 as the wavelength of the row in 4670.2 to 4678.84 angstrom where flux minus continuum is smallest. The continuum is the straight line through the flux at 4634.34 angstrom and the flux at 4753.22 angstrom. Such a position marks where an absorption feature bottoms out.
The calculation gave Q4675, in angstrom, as 4675.07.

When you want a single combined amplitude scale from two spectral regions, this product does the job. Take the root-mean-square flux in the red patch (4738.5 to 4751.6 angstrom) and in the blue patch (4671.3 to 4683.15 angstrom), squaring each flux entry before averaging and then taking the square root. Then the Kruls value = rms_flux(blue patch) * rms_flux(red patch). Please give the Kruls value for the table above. 1.18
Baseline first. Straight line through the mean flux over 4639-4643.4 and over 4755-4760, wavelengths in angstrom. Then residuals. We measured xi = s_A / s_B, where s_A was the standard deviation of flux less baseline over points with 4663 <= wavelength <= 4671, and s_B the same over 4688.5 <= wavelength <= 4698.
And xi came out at 0.7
